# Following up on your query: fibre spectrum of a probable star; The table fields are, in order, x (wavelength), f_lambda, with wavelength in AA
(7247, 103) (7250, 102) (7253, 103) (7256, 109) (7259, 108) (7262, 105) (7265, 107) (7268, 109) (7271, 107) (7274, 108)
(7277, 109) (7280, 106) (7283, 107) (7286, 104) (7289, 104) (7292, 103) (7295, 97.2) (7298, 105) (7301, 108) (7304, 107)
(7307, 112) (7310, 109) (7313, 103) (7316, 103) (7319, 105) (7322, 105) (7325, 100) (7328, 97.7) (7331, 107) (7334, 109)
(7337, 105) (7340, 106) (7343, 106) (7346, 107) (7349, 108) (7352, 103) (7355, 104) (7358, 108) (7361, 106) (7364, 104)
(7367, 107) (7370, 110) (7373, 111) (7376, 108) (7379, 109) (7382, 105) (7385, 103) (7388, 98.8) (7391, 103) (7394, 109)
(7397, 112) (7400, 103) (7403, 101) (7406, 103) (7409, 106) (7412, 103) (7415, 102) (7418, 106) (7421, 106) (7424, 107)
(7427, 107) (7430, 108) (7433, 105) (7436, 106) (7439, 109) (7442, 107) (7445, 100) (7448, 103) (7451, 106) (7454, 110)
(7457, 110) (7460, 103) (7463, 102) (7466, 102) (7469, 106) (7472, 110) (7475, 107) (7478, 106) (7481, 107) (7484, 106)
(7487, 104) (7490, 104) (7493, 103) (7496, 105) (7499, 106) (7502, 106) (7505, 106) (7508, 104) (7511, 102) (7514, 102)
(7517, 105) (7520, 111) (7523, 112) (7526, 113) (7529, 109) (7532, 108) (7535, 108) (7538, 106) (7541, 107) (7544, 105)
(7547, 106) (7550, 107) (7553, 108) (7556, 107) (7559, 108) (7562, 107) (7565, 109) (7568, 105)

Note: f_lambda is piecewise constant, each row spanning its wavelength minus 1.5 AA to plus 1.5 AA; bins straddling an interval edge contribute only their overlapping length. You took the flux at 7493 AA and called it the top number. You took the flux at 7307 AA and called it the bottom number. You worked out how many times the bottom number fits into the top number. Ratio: 0.92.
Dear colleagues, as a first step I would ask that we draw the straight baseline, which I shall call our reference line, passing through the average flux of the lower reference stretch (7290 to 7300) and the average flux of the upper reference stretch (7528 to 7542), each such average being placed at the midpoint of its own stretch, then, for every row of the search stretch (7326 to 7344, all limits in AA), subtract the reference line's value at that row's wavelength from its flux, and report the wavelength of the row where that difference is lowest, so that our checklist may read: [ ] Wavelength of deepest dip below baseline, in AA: 7328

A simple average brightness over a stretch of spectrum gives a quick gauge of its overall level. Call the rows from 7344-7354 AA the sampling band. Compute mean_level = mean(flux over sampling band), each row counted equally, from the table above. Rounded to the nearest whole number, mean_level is 106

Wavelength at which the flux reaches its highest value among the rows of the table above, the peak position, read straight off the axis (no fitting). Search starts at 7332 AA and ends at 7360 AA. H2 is 7334 AA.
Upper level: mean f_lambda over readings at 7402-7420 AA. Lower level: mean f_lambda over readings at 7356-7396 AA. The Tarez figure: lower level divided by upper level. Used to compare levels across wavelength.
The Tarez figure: 1.03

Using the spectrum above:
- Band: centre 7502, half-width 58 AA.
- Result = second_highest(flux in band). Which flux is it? 112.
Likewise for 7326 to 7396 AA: 110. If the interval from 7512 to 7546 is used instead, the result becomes 112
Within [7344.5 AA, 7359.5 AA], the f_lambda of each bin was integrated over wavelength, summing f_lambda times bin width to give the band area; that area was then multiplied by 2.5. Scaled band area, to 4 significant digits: 3975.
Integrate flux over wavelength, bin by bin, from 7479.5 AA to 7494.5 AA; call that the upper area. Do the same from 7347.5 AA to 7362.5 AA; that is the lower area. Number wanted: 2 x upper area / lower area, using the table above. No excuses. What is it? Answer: 1.981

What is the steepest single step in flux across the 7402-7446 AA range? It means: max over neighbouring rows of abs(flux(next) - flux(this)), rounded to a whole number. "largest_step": 7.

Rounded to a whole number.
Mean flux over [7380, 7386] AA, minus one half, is 104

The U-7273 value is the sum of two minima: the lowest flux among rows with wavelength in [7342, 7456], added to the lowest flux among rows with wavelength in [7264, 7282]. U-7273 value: 204.8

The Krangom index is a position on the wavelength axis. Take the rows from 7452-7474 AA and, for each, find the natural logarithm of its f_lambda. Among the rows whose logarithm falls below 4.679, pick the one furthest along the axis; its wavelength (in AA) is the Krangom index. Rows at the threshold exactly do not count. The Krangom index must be 7469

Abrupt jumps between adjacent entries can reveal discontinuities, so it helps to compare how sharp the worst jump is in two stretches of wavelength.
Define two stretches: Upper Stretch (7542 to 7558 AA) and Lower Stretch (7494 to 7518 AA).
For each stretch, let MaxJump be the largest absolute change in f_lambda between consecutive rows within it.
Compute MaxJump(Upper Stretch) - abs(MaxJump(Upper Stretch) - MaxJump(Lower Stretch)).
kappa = -1.0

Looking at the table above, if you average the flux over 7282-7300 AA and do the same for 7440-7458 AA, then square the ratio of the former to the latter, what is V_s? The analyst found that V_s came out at 0.95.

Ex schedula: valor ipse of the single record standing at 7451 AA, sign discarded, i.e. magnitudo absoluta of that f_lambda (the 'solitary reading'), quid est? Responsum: 106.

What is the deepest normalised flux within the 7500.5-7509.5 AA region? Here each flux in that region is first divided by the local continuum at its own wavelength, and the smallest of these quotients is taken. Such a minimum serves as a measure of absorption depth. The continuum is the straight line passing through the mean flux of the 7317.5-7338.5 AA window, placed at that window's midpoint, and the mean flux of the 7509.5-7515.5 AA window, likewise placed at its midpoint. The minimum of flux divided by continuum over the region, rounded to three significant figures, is 1.02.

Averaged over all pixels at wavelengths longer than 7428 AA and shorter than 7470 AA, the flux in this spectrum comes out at 105.5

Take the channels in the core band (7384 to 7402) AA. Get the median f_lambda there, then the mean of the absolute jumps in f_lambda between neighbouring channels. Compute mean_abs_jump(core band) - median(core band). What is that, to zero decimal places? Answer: -98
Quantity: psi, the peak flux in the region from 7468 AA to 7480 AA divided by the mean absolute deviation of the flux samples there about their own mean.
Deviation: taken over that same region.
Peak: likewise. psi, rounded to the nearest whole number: 80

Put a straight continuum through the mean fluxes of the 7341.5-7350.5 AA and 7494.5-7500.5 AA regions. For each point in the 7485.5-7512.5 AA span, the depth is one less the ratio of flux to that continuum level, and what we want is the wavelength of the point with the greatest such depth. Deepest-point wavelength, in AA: 7511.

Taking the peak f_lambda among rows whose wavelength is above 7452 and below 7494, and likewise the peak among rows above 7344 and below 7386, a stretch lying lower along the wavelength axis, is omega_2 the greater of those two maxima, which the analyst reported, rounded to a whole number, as 111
